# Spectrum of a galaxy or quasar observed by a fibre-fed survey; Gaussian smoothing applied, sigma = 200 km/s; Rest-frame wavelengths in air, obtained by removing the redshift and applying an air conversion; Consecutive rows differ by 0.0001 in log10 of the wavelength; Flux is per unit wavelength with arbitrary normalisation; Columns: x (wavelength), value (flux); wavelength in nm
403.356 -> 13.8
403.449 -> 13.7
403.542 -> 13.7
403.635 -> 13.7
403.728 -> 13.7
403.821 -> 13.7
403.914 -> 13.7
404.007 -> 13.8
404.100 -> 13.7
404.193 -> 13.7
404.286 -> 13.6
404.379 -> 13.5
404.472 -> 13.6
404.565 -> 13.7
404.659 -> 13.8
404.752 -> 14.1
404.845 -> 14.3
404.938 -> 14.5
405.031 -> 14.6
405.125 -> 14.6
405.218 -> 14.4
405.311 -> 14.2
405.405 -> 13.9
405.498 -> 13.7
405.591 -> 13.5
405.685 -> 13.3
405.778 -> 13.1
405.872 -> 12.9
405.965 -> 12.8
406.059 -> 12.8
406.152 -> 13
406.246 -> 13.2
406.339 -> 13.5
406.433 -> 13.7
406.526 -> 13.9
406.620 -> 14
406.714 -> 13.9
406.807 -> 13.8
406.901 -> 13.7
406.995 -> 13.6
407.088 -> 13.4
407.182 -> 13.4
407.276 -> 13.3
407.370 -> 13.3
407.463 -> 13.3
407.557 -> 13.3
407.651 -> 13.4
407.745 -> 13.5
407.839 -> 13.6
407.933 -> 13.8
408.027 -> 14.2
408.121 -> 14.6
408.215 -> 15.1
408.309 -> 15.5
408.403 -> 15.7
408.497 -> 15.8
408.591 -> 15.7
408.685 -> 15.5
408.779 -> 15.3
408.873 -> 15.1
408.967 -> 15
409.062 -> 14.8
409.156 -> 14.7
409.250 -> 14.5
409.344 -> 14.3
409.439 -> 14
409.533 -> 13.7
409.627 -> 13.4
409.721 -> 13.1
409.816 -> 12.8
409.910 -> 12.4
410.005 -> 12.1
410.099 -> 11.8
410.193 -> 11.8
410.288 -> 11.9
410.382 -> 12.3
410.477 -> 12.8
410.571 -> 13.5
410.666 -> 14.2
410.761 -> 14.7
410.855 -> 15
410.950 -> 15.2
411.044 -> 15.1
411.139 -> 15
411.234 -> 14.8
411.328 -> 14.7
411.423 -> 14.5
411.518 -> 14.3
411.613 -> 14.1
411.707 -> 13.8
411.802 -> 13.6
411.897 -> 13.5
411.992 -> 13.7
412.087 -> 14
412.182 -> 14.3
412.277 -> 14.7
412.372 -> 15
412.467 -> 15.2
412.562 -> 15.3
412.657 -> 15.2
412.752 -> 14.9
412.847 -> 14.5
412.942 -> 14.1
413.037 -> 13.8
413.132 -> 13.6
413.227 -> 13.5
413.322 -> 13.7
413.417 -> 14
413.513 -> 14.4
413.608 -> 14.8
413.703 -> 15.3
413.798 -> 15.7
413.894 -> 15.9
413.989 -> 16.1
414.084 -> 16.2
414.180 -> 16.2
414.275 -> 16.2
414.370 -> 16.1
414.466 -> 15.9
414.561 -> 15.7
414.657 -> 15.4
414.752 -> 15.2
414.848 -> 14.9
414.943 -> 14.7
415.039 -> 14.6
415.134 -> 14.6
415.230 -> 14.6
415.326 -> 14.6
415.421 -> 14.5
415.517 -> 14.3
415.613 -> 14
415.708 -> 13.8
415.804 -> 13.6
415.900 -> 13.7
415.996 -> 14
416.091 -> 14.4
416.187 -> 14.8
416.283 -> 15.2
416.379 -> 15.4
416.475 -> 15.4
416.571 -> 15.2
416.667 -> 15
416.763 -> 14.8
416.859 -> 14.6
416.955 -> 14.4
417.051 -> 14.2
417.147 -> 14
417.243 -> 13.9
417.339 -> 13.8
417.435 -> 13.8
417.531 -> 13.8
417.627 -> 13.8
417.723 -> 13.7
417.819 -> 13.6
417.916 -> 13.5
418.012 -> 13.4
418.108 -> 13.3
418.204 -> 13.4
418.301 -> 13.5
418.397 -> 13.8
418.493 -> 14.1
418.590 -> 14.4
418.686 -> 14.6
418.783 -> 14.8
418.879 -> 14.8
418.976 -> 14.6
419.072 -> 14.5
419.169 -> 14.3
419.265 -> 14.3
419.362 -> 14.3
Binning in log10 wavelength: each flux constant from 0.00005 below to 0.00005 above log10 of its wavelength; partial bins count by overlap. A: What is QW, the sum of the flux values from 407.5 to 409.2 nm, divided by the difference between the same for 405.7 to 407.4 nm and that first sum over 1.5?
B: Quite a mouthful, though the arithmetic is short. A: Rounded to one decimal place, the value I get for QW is 4.1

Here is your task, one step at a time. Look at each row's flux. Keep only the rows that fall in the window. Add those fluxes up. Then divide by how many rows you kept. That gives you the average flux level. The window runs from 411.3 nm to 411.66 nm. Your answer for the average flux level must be 14.4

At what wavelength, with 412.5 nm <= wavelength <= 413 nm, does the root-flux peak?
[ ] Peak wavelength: 412.562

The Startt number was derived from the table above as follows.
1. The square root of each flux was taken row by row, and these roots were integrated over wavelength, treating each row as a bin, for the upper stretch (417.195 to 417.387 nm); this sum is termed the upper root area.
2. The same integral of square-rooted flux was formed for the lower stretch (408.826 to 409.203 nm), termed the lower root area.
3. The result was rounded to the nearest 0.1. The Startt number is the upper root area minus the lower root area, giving -0.7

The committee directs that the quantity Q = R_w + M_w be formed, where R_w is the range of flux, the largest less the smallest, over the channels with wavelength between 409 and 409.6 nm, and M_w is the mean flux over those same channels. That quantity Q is 15.4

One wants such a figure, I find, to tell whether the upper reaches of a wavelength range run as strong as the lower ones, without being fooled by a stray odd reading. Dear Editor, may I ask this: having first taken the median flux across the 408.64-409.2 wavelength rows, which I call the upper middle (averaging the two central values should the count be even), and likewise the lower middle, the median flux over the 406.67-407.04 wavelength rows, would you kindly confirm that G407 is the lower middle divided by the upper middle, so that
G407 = 0.91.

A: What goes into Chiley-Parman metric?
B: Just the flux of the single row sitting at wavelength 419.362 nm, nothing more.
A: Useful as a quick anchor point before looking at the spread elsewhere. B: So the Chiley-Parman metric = 14.3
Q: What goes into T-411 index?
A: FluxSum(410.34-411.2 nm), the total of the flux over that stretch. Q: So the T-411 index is 128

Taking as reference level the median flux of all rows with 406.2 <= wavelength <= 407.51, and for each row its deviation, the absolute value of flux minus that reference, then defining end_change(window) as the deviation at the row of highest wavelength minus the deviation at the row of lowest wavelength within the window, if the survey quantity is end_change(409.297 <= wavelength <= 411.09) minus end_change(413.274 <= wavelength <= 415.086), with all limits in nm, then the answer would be -0.1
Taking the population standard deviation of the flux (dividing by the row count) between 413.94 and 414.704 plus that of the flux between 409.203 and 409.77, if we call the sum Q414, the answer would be 0.76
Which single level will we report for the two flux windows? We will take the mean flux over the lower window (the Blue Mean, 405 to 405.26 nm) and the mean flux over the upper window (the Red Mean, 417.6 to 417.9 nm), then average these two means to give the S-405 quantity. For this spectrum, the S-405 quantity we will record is 14.1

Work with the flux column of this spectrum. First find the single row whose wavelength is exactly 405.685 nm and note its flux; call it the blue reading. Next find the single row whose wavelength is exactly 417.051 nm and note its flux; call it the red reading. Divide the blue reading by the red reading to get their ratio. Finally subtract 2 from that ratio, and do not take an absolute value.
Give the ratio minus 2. -1.06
